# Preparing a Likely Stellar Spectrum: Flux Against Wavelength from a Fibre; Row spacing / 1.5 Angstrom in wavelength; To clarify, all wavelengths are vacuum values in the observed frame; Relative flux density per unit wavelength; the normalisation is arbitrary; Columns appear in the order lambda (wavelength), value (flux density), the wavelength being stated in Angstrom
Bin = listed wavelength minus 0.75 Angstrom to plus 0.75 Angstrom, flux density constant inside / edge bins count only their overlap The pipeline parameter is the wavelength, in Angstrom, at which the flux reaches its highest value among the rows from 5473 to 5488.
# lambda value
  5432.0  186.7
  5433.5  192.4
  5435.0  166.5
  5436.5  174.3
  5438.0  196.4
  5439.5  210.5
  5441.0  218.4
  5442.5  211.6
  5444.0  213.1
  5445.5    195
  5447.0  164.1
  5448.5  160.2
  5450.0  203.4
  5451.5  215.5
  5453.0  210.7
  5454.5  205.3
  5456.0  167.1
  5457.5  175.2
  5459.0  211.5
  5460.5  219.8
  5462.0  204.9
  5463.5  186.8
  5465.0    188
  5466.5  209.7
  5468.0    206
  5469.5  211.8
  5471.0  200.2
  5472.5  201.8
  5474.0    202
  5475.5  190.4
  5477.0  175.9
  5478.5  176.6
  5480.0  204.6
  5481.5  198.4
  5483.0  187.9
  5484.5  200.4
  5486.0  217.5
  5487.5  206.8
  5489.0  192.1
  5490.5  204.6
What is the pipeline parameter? 5486.0 Angstrom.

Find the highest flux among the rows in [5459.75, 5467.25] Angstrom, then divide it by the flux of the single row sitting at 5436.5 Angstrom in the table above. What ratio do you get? 1.26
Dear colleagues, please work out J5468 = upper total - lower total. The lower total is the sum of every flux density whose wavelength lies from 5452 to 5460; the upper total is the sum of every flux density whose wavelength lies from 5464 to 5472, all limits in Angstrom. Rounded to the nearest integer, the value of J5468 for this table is 46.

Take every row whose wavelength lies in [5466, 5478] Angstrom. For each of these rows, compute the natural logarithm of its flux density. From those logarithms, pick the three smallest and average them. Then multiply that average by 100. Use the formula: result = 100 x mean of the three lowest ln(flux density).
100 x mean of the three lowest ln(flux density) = 524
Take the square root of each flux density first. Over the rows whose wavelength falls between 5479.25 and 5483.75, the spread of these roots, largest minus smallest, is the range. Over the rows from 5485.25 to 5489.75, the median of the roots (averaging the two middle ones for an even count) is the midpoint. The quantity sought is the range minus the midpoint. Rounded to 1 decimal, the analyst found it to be -13.8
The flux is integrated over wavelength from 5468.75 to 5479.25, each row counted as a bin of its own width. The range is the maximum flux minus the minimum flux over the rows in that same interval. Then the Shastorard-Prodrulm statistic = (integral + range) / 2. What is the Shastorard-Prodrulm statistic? 1037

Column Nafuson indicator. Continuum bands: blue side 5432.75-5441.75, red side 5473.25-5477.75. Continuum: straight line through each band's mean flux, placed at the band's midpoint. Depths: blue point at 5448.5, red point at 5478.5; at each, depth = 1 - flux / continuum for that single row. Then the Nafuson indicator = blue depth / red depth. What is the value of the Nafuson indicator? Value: 2.5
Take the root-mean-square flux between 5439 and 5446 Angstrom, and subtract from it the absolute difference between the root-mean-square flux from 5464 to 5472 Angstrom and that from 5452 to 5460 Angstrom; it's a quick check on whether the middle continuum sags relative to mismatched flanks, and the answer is 201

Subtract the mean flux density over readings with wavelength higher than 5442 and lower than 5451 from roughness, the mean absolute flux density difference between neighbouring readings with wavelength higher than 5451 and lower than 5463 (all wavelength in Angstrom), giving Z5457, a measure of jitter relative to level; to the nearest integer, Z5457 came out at -175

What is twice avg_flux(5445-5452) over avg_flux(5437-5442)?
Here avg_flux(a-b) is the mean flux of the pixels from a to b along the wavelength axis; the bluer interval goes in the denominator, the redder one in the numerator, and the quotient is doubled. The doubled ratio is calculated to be 1.80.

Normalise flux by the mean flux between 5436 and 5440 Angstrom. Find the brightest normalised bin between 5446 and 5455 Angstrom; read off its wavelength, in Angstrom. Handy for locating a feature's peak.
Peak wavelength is 5451.5 Angstrom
